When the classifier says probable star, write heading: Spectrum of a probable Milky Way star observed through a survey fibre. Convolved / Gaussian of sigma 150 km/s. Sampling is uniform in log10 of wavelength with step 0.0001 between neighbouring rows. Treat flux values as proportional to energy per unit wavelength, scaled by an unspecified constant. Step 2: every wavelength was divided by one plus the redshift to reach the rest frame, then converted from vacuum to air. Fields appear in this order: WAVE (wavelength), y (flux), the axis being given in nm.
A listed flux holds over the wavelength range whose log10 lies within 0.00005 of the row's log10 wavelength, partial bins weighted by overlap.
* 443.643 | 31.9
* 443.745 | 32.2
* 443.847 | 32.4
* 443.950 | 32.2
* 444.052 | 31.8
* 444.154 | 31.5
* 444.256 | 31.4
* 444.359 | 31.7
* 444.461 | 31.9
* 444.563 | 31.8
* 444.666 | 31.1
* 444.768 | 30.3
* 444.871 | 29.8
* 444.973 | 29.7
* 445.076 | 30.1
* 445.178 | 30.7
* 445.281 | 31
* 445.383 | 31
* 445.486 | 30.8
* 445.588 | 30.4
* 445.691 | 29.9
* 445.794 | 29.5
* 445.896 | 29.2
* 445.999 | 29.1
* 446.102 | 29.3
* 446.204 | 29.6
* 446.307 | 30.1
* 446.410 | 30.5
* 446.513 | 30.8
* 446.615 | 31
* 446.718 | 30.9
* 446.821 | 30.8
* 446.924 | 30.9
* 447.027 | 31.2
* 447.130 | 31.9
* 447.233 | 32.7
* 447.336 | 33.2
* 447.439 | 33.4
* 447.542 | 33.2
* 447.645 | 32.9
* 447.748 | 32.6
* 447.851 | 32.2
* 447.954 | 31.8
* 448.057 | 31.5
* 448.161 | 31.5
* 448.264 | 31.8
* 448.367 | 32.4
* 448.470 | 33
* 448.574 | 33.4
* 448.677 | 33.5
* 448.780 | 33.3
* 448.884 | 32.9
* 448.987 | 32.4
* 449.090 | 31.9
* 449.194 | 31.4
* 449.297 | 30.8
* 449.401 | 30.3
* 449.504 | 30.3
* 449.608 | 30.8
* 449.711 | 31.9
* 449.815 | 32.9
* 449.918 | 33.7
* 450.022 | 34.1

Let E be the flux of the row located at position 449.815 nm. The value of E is 32.9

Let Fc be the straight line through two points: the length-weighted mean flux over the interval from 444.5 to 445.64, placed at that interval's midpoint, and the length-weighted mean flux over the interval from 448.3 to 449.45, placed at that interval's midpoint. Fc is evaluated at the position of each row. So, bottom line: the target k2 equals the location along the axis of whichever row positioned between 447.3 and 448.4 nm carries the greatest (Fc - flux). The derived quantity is 448.161 nm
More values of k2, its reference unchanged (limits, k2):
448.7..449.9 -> 449.504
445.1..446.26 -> 445.999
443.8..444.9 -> 444.871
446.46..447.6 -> 446.821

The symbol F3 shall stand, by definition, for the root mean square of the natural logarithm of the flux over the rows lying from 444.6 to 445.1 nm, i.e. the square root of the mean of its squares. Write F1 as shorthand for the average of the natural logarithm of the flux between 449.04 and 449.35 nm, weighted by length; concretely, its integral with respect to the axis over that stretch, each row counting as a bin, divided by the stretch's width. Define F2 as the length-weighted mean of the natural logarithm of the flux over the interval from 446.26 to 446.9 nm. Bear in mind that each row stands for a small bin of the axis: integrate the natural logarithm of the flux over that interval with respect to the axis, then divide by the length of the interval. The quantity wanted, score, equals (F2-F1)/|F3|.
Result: -0.004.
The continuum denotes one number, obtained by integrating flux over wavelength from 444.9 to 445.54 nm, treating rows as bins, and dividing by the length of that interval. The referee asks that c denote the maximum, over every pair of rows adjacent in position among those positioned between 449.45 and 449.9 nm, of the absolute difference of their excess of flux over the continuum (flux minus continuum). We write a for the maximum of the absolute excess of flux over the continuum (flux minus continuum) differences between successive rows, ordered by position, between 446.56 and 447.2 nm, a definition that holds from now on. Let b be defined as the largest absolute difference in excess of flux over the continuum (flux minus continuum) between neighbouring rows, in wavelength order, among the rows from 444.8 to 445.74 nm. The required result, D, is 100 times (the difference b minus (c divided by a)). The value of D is -97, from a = 0.70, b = 0.60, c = 1.10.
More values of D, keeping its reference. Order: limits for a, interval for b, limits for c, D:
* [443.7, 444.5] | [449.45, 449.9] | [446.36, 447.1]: 35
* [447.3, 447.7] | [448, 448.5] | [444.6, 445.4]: -207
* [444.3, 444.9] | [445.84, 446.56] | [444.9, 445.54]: -25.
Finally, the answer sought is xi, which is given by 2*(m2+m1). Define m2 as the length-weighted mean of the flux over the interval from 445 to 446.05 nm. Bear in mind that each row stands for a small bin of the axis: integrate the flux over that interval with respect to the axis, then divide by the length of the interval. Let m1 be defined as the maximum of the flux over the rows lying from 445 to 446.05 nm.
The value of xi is 122.3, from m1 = 31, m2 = 30.2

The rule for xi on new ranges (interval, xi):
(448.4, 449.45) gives 131.6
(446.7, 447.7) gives 131.1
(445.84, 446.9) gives 122.3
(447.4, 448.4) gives 131.4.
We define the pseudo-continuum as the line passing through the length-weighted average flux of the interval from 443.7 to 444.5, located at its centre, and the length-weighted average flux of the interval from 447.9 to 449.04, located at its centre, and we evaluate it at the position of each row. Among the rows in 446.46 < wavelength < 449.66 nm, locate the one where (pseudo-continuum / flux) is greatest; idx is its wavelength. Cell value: 449.504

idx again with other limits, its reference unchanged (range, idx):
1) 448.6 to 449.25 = 449.194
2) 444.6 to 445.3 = 444.973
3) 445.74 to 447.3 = 445.999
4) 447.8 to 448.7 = 448.161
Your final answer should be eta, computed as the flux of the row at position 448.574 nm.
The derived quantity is 33.4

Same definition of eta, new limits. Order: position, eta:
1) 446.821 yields 30.8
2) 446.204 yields 29.6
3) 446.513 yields 30.8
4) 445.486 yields 30.8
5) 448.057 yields 31.5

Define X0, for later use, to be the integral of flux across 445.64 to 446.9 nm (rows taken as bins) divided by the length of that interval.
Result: 30.1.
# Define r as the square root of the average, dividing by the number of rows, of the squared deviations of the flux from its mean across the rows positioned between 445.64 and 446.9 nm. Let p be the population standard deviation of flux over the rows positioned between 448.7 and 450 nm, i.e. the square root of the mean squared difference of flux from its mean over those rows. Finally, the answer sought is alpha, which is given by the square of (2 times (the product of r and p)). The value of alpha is 2.4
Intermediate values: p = 1.13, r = 0.69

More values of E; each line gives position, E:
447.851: 32.2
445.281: 31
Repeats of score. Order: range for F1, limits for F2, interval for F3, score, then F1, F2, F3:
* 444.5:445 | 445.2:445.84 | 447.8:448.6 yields -0.002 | 3.42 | 3.41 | 3.47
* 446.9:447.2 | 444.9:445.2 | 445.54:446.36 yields -0.011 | 3.45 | 3.41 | 3.39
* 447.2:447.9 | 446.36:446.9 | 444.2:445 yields -0.019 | 3.49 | 3.43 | 3.43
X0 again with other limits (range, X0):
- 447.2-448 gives 32.8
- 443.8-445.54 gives 31.1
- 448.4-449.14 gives 32.9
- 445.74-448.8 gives 31.6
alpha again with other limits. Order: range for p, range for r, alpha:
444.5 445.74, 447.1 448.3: 0.6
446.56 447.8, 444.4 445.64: 1.8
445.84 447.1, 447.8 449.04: 1.1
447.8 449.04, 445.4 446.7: 0.8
